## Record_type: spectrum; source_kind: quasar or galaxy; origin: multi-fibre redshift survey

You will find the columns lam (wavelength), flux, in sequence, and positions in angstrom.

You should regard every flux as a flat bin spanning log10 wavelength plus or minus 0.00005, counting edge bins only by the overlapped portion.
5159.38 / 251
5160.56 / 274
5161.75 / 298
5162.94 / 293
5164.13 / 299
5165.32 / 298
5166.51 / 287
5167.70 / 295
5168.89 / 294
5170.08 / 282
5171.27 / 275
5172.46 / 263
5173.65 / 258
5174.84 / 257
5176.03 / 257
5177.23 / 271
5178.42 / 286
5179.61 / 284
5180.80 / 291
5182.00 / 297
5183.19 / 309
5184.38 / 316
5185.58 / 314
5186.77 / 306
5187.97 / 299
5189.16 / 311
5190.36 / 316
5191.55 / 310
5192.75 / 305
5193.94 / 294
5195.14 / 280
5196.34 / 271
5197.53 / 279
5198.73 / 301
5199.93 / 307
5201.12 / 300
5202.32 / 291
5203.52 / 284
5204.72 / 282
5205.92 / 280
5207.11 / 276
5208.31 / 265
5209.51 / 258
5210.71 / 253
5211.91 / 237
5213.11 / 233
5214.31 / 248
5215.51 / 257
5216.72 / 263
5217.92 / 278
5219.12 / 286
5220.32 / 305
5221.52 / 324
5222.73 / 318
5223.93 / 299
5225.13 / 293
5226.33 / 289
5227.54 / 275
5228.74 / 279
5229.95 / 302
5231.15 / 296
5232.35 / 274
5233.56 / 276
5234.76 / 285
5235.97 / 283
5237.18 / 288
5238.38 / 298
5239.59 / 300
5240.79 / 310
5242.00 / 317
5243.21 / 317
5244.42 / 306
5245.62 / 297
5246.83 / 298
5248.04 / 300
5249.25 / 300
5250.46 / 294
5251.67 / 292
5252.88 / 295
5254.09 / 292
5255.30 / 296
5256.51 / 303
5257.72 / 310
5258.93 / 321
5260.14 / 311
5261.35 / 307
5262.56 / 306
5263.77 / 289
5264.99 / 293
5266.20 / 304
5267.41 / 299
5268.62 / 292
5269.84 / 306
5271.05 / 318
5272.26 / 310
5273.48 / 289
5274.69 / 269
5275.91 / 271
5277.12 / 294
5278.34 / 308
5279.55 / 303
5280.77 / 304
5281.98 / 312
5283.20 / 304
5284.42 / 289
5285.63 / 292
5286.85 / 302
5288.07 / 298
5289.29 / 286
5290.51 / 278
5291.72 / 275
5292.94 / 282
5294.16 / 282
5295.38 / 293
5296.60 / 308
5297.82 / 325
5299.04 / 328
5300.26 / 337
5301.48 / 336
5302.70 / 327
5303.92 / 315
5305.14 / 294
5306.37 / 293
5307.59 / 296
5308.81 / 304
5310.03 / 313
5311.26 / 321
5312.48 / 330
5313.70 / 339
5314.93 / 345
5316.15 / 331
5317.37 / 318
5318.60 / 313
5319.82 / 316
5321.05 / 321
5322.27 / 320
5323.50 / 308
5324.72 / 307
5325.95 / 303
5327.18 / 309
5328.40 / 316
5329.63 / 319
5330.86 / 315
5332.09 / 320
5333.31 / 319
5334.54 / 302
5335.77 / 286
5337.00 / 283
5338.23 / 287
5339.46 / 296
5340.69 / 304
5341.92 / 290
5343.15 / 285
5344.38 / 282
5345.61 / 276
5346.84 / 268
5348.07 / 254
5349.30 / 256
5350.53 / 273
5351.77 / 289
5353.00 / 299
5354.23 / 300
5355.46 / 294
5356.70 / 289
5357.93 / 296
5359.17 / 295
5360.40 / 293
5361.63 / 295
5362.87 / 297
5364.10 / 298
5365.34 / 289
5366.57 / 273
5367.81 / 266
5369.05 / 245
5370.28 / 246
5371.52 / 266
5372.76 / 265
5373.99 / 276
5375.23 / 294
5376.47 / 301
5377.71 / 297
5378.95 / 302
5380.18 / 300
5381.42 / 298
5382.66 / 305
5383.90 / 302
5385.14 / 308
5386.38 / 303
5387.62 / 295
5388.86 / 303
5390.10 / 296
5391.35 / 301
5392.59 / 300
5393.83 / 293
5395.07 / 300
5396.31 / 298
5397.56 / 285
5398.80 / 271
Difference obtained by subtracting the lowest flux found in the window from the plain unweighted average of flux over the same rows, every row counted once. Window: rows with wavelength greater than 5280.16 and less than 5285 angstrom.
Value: 13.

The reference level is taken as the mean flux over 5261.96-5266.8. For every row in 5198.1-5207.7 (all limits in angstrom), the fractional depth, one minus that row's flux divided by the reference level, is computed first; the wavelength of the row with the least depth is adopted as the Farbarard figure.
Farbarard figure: 5199.93 angstrom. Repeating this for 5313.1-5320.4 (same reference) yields 5314.93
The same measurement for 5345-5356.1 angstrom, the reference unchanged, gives 5354.23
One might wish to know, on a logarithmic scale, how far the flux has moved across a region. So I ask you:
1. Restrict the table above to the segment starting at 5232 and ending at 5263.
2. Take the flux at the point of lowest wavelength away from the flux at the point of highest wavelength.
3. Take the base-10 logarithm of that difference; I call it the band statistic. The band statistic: 1.5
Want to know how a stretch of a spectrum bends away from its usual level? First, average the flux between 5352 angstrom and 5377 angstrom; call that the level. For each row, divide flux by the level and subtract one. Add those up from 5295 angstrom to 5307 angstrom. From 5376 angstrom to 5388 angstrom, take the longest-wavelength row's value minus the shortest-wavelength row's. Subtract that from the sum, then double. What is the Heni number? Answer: 2.3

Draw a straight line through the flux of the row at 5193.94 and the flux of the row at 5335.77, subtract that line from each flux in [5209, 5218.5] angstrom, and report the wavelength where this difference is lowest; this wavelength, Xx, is 5213.11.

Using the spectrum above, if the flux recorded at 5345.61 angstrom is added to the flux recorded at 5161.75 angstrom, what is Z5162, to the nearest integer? 574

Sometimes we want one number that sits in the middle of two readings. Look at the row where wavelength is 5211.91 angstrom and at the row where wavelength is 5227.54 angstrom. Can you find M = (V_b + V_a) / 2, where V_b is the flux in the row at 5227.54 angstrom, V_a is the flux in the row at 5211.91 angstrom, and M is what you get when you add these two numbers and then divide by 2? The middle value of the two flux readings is 256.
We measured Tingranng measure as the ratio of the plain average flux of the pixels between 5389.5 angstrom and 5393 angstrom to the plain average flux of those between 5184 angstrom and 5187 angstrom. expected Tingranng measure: 0.96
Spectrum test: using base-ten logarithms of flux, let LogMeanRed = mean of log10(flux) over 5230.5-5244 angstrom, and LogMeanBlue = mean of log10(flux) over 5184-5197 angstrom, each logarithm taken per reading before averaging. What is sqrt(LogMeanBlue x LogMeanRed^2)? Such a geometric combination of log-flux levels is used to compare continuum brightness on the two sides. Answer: 3.89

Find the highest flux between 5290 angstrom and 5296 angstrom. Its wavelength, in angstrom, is 5295.38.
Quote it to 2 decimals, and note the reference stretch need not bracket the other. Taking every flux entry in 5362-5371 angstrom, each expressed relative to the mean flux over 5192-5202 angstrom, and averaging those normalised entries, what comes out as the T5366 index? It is 0.94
